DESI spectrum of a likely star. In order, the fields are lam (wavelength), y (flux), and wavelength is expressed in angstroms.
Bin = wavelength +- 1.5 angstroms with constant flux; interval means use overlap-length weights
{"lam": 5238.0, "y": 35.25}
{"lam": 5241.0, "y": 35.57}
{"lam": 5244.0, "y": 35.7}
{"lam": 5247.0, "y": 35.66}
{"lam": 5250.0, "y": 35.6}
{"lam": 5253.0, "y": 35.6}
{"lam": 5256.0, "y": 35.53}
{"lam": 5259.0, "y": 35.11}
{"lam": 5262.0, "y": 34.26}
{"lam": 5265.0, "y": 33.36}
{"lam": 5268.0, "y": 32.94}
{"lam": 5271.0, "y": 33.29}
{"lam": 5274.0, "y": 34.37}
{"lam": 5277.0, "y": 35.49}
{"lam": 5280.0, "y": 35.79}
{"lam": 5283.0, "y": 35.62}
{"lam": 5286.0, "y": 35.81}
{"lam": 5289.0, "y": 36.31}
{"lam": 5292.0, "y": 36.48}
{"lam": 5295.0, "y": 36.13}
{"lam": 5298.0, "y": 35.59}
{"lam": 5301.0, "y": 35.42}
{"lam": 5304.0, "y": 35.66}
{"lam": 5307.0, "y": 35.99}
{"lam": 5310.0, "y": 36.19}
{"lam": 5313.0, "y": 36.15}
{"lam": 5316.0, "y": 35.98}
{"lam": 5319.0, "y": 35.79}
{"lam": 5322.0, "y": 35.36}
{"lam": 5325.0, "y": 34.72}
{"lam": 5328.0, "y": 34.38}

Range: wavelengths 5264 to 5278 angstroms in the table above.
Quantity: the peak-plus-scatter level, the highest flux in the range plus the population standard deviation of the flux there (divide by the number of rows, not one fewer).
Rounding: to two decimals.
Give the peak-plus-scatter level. 36.42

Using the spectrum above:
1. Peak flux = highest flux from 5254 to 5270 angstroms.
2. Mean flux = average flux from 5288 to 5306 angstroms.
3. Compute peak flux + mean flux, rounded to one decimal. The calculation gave 71.5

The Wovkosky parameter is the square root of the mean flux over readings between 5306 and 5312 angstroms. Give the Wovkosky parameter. 6.01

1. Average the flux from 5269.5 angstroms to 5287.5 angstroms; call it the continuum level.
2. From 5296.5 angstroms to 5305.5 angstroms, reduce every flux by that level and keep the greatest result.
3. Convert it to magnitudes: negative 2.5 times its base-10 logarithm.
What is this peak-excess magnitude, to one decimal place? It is 0.6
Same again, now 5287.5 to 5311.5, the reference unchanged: -0.4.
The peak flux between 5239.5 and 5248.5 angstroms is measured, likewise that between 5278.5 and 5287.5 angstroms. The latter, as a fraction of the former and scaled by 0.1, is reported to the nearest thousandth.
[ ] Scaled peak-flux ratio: 0.100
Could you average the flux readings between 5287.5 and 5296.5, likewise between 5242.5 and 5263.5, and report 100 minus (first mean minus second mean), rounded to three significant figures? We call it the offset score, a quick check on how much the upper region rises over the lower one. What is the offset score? 99.0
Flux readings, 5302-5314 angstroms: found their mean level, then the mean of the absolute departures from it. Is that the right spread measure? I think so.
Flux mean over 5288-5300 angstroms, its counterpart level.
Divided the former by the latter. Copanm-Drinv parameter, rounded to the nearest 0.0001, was 0.0048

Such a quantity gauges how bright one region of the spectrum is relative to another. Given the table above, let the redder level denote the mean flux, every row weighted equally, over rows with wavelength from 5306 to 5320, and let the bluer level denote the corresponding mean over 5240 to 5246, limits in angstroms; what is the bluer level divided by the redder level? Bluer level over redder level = 0.99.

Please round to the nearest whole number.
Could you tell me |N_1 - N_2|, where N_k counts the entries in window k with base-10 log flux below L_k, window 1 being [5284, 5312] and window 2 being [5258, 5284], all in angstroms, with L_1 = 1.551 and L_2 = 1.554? 8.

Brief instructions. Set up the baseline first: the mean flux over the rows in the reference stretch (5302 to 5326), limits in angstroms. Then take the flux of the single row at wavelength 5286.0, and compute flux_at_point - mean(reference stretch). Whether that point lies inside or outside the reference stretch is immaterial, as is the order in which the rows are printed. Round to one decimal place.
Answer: 0.1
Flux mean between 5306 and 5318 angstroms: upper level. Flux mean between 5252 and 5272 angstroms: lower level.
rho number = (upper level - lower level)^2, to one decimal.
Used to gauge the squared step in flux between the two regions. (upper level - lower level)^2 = 3.2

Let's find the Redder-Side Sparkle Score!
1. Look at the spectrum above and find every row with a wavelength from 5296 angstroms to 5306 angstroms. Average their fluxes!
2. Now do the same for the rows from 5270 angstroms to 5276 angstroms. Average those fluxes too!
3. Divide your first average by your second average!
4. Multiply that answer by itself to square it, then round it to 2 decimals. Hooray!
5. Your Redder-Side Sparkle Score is 1.10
